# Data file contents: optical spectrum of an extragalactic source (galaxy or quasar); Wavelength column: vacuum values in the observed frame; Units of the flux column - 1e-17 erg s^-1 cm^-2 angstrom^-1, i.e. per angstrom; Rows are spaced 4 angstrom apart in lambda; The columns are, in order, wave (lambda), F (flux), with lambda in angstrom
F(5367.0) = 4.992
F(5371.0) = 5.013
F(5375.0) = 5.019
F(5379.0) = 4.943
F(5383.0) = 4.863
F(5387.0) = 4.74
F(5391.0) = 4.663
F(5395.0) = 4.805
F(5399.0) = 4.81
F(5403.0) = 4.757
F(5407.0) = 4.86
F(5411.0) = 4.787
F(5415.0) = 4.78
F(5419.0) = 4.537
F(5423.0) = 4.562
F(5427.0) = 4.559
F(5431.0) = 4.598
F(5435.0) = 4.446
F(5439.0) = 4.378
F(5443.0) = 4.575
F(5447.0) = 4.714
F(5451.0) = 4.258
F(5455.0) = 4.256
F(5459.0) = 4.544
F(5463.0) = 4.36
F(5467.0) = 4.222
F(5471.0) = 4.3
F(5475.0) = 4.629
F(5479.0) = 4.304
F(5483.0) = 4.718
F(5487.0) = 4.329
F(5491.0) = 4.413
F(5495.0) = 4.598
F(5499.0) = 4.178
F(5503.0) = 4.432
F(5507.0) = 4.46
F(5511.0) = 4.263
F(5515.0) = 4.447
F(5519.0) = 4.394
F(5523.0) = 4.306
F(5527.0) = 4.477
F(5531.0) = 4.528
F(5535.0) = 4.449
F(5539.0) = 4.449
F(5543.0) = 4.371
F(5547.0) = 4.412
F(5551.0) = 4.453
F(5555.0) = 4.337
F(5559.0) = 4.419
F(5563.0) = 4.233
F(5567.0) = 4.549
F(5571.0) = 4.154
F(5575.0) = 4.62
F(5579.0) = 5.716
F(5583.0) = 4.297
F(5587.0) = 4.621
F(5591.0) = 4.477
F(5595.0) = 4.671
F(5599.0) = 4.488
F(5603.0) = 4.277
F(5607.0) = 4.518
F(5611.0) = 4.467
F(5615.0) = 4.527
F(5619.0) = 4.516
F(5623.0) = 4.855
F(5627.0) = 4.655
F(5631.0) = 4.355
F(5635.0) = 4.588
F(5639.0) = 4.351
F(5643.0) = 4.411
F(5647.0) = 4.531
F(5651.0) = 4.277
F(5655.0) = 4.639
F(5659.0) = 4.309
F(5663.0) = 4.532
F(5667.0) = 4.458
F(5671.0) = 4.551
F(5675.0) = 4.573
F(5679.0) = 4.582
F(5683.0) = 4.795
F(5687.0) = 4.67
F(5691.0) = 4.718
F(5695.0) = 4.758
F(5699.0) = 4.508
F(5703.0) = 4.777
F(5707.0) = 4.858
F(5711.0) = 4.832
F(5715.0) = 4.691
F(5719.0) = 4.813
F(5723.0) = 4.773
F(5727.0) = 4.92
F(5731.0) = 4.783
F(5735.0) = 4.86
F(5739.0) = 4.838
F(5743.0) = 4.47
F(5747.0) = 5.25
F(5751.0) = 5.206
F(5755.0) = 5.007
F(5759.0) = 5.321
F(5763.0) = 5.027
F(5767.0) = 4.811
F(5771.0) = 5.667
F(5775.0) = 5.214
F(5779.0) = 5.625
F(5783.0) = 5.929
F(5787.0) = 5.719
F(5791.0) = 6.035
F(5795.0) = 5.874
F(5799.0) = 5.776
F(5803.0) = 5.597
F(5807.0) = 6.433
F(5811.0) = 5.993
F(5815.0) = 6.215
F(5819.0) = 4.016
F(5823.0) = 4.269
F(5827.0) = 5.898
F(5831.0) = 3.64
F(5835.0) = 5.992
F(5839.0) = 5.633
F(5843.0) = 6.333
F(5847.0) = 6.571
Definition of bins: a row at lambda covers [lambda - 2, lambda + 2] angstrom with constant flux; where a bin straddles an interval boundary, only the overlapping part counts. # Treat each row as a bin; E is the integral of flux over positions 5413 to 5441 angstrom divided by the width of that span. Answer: 4.55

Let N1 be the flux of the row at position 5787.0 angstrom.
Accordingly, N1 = 5.719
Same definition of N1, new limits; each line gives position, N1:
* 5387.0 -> 4.74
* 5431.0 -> 4.598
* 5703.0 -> 4.777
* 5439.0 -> 4.378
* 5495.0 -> 4.598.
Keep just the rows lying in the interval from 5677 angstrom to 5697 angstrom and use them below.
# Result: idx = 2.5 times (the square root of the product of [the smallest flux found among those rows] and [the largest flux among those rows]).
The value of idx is 11.7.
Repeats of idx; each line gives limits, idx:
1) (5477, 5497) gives 11.3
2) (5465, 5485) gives 11.2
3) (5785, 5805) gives 14.5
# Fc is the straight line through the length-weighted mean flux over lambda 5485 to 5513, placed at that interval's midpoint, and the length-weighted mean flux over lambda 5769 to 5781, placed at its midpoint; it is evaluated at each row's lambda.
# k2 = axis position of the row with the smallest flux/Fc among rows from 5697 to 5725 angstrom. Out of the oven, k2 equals 5699.0 angstrom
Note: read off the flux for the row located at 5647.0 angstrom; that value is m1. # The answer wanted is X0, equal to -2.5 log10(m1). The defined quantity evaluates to -1.64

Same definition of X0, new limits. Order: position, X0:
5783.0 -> -1.93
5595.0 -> -1.67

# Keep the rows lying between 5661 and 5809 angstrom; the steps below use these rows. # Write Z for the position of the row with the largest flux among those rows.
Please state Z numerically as 5807.0 angstrom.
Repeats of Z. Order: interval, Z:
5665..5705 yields 5683.0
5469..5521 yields 5483.0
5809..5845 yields 5843.0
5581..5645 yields 5623.0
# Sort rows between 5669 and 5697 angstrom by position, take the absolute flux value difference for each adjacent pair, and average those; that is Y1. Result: 0.08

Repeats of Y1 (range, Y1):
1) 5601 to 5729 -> 0.15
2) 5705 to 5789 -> 0.26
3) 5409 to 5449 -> 0.10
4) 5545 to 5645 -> 0.29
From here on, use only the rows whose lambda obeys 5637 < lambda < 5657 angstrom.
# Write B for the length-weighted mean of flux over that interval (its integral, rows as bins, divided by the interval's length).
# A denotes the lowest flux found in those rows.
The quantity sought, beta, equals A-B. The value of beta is -0.16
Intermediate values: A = 4.277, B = 4.4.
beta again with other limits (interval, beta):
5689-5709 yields -0.22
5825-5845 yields -1.86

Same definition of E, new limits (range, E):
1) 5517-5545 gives 4.42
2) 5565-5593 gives 4.63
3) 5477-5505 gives 4.42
